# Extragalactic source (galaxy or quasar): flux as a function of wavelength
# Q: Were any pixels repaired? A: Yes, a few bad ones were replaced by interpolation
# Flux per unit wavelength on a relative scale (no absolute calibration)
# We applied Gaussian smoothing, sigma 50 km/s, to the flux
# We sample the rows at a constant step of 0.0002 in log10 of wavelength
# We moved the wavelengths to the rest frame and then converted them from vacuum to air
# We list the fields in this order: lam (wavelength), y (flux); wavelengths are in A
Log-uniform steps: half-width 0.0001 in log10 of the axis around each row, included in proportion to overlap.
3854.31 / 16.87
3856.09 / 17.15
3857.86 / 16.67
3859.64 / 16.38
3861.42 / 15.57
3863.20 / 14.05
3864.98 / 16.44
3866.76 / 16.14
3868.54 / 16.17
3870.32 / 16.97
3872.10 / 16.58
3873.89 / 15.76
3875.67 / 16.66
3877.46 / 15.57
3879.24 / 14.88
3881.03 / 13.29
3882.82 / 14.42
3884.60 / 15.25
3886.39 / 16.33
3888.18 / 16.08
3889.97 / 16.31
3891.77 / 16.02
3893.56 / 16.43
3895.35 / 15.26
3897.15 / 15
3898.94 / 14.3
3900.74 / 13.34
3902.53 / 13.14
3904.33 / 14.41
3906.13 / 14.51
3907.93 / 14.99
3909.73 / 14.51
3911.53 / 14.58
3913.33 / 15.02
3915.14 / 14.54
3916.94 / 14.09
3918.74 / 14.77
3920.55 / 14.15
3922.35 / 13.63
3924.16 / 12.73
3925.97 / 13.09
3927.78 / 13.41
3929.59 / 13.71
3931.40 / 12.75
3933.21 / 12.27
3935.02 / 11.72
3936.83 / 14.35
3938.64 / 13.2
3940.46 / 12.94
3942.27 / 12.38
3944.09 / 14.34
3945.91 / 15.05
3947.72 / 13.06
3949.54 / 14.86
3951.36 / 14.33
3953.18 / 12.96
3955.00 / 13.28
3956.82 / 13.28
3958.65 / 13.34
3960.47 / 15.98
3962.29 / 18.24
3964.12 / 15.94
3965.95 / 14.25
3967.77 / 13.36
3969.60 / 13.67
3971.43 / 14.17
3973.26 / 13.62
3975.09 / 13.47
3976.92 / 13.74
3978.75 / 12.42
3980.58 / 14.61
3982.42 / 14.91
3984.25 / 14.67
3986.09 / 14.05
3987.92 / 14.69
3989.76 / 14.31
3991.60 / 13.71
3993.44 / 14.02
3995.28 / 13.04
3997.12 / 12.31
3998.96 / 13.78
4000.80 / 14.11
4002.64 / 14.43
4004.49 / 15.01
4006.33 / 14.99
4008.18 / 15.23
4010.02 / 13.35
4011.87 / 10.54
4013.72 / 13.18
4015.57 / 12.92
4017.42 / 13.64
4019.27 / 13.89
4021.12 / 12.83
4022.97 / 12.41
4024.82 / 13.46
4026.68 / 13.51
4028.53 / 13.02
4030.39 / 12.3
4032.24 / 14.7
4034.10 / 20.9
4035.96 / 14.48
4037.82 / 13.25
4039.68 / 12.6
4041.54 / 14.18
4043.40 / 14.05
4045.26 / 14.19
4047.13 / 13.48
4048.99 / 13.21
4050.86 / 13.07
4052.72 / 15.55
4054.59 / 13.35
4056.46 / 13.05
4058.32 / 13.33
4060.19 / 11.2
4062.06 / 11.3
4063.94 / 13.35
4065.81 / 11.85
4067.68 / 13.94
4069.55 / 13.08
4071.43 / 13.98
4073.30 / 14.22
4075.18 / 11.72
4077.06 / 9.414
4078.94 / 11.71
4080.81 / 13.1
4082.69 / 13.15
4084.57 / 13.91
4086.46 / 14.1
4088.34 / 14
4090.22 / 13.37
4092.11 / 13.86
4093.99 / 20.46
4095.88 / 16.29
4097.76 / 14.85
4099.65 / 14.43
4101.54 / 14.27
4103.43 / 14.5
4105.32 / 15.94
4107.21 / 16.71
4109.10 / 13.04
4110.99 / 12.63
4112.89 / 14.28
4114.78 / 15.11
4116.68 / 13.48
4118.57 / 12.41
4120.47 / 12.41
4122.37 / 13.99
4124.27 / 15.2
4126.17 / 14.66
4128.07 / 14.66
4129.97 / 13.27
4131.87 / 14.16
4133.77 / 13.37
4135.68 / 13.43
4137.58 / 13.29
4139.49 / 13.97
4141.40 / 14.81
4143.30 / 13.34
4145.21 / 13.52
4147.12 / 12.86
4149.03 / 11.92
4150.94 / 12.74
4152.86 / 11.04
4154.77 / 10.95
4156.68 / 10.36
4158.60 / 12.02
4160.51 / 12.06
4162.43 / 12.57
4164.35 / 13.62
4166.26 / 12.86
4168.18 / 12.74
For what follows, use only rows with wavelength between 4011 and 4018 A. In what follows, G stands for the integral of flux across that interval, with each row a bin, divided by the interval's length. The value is 12.5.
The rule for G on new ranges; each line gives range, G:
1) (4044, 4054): 13.9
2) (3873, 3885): 15.1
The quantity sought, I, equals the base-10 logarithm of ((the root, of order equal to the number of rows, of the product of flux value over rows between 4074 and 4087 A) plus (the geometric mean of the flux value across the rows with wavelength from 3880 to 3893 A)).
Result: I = 1.44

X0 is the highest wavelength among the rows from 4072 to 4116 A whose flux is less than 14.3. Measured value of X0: 4112.89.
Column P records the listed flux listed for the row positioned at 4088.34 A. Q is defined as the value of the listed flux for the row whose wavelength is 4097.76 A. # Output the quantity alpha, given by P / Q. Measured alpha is 0.94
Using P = 14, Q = 14.85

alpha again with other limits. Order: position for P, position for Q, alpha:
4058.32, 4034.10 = 0.64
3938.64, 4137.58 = 0.99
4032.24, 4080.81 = 1.12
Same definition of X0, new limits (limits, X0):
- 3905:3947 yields 3942.27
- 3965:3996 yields 3995.28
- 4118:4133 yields 4131.87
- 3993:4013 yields 4011.87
